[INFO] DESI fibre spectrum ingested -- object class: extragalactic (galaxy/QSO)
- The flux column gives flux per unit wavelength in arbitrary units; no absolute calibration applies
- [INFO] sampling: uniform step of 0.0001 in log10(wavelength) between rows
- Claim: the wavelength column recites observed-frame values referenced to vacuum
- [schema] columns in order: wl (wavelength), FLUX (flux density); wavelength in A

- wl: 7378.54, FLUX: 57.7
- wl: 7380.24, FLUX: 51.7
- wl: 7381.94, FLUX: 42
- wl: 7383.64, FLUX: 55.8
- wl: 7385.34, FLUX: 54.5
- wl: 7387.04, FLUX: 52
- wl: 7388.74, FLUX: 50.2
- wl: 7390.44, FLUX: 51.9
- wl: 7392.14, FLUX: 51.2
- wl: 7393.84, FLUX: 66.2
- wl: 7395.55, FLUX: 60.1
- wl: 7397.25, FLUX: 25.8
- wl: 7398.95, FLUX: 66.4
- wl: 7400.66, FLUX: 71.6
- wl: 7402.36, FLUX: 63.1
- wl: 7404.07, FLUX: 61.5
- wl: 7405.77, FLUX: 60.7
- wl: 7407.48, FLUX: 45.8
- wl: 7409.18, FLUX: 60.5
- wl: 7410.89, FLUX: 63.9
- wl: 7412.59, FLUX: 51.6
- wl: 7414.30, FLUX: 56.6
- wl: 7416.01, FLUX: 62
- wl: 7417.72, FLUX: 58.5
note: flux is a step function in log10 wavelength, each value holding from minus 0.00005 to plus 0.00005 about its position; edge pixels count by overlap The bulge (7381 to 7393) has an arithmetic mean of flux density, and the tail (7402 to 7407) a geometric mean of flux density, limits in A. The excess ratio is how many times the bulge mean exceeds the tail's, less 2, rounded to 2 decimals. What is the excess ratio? -1.17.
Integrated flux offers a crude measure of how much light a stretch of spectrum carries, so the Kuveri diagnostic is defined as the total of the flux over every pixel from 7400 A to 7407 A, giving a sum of 257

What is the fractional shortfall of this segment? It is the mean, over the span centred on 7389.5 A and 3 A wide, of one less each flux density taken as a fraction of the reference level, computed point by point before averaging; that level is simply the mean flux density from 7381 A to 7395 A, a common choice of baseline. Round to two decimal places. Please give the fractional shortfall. 0.04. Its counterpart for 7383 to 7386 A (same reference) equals -0.04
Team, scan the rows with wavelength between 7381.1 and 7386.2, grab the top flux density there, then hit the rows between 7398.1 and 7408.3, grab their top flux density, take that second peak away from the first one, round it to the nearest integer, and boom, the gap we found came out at -16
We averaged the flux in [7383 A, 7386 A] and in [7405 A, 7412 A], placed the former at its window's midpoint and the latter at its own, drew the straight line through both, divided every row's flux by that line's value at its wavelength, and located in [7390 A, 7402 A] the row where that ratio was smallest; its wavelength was 7397.25 A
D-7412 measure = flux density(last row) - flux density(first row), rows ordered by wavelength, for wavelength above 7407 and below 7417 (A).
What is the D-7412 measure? 16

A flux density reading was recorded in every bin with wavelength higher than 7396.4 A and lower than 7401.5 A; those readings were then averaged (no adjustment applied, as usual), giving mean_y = 54.6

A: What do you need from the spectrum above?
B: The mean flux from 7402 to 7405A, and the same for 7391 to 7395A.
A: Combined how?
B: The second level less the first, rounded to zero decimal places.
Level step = -4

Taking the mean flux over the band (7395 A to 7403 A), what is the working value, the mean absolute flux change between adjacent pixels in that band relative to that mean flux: 0.39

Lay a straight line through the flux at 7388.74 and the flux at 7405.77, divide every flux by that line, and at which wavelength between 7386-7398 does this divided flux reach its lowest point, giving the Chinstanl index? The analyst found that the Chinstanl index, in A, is 7397.25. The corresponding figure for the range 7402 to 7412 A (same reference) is 7407.48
